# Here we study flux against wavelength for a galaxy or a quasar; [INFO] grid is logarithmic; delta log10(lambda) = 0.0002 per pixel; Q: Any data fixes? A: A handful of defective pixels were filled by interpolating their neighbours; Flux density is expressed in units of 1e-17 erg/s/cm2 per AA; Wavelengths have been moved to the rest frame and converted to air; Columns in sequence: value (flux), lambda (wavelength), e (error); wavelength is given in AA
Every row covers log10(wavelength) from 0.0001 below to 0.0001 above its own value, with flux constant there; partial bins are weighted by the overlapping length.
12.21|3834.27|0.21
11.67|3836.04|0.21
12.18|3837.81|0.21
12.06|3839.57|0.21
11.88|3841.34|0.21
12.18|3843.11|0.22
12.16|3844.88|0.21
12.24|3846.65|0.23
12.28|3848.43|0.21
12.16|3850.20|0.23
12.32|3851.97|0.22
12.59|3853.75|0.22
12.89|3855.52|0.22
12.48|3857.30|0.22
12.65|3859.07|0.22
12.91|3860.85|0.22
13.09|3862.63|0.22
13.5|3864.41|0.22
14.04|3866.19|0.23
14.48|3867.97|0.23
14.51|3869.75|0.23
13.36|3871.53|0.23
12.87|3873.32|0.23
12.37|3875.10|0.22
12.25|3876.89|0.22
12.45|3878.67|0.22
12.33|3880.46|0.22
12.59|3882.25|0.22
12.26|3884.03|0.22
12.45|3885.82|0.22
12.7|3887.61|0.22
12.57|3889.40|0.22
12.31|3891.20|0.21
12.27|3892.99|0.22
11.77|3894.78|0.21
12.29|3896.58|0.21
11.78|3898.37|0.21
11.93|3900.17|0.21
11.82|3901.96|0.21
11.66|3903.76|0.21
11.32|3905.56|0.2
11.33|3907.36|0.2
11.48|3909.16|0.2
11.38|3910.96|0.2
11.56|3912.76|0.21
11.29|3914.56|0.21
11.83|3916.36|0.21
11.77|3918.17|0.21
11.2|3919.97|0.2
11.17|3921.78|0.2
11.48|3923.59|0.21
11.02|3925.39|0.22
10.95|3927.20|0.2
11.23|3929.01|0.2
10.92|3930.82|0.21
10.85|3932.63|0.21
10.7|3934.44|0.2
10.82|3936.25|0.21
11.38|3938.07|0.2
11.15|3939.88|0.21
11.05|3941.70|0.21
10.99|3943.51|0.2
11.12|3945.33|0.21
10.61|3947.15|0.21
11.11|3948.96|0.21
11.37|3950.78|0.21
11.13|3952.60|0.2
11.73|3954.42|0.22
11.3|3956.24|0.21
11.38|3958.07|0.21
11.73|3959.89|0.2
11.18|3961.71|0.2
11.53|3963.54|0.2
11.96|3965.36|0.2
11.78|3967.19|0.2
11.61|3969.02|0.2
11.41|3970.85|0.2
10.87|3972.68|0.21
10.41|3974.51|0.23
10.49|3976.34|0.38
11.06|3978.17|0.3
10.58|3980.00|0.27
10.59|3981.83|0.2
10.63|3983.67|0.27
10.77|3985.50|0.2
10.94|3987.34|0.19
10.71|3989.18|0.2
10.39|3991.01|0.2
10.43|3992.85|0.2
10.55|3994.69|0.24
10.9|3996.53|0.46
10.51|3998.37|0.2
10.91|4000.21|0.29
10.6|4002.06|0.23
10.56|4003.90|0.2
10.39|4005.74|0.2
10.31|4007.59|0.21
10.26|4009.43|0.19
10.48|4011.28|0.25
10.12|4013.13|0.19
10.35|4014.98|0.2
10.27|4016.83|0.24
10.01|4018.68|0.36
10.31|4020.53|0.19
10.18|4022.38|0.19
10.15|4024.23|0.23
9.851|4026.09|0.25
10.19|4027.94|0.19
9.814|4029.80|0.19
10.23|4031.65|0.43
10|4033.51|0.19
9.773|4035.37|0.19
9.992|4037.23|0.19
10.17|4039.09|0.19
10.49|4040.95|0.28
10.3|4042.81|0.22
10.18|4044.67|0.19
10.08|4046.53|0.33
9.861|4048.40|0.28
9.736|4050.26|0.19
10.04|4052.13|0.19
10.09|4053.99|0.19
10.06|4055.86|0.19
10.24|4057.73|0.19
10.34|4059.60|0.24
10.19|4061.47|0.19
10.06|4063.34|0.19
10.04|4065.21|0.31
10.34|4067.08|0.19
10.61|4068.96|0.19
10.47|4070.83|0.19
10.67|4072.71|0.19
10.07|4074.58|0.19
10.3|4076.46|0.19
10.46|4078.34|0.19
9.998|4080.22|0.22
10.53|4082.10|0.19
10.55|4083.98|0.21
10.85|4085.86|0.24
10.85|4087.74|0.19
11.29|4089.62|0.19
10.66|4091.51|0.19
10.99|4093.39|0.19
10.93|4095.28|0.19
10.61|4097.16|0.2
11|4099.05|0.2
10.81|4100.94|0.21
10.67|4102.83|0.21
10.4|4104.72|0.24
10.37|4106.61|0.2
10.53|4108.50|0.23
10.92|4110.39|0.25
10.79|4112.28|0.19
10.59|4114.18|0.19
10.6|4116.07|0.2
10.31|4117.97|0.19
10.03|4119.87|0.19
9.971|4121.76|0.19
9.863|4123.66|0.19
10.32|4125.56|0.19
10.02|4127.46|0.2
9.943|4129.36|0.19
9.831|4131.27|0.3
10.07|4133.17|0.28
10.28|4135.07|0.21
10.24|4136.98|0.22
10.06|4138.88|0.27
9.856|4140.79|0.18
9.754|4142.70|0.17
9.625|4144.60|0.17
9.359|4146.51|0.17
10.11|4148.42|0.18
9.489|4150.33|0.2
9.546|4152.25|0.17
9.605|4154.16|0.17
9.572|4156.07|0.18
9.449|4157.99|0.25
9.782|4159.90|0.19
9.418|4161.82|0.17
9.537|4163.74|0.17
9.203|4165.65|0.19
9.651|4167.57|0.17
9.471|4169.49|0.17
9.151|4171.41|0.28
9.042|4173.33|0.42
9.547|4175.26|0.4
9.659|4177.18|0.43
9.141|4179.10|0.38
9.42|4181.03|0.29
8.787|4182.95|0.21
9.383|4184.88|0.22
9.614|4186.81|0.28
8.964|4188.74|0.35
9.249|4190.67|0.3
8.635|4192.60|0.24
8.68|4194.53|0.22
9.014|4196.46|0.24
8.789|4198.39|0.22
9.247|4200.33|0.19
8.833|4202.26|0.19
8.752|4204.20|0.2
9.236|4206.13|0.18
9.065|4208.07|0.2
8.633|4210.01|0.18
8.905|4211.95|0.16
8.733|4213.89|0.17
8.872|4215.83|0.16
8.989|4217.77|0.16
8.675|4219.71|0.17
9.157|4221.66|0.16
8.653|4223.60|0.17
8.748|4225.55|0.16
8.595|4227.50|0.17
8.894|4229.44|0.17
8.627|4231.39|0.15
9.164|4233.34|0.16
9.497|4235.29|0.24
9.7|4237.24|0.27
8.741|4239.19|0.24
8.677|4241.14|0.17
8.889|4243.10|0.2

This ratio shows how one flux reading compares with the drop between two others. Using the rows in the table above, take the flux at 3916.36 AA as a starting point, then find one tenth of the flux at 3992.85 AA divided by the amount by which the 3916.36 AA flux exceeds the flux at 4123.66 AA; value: 0.5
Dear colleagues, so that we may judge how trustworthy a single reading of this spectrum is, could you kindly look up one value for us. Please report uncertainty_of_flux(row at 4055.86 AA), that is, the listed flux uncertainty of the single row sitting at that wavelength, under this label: 0.190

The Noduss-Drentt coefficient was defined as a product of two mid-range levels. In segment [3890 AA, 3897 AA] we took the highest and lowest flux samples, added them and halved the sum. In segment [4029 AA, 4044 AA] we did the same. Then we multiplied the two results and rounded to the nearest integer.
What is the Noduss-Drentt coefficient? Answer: 122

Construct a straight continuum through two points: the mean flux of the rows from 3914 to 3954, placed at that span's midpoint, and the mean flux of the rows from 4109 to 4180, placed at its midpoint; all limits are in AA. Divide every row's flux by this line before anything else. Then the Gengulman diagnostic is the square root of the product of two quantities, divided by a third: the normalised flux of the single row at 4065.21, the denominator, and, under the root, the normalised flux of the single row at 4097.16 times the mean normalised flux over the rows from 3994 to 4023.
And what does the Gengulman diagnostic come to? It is 1.04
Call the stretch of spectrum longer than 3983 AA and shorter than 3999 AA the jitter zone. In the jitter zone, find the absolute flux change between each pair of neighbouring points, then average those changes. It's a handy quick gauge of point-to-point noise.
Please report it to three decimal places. 0.220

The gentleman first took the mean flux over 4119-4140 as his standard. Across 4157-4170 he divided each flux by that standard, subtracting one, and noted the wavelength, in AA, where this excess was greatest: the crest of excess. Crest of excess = 4159.90 AA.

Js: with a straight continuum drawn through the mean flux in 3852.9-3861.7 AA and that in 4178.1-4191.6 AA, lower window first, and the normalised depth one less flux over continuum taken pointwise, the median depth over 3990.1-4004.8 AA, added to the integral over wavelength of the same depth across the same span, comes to 0.9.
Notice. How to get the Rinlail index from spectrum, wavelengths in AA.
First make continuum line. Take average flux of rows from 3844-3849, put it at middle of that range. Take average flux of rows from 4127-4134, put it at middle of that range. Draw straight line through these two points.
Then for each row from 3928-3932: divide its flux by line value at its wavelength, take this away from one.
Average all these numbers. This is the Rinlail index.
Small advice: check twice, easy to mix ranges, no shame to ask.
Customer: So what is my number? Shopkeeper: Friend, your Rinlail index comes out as 0.042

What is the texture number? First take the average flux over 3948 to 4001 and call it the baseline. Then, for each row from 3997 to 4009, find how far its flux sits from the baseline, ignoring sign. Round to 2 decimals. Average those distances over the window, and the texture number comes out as 0.49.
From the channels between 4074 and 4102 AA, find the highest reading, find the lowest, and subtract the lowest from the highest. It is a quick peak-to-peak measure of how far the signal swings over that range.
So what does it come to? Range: 1.3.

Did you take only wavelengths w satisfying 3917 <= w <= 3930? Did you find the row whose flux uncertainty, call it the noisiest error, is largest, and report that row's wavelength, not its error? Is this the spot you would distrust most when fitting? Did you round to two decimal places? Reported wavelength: 3925.39 AA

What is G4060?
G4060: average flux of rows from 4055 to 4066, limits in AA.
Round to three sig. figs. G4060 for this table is 10.2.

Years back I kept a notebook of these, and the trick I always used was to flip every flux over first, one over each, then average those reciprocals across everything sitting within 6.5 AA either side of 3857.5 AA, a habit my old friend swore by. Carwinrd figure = 0.079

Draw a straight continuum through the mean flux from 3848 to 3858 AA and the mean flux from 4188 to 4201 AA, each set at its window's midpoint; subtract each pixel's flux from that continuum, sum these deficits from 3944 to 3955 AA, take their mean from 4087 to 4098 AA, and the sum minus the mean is 2.6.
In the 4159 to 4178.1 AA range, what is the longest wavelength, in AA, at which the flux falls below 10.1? 4177.18 AA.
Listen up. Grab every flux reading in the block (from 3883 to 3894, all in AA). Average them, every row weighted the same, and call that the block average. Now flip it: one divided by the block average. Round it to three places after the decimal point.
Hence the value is 0.080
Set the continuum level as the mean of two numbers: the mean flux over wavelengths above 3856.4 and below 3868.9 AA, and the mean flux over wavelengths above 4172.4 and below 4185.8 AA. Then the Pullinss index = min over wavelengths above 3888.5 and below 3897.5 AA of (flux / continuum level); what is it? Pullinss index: 1.04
